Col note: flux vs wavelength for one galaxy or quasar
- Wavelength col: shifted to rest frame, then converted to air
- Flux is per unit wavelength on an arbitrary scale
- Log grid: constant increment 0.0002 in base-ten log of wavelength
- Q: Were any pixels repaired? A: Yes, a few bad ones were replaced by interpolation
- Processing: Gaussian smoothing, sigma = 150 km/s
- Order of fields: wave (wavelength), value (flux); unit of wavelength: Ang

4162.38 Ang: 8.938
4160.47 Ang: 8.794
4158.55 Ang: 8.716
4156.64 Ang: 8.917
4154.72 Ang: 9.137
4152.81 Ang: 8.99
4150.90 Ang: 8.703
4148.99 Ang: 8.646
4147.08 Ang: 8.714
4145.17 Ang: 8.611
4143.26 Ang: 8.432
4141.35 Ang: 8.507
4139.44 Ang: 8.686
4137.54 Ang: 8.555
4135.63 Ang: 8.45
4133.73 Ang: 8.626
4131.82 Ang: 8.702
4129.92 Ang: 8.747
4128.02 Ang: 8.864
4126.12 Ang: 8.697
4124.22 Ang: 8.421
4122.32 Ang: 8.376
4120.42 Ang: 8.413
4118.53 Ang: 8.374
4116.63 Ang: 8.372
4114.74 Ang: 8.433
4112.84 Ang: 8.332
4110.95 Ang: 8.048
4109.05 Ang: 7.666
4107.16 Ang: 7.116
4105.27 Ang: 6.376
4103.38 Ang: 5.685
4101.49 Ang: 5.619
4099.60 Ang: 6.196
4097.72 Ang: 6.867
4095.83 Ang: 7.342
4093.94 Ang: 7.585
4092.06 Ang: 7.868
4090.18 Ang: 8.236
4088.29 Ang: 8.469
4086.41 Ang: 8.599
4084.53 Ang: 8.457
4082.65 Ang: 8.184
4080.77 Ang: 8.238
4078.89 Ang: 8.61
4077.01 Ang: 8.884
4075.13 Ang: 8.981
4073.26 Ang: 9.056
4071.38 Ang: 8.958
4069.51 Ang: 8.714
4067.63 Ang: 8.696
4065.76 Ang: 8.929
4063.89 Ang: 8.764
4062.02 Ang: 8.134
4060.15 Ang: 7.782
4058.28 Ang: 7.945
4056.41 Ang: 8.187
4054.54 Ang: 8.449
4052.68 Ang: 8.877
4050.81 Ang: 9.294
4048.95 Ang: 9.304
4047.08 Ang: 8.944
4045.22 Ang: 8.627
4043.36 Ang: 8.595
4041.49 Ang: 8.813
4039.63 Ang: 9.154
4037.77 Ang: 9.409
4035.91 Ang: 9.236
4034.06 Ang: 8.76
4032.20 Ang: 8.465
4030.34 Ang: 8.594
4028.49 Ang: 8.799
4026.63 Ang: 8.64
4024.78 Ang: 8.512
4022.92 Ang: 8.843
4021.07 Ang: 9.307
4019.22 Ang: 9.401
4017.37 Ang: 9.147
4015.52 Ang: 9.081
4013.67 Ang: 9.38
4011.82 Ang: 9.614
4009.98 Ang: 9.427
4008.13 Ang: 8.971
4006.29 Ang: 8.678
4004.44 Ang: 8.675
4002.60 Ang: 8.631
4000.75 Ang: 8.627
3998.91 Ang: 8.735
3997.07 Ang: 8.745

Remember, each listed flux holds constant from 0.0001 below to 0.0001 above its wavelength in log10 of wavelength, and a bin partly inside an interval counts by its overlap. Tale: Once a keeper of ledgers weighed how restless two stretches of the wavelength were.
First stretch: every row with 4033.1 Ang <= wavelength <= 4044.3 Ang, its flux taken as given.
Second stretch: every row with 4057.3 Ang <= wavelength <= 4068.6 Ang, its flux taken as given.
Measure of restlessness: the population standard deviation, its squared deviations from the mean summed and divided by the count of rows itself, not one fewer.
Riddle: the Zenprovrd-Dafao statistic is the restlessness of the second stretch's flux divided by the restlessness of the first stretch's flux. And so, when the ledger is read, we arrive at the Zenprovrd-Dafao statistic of 1.5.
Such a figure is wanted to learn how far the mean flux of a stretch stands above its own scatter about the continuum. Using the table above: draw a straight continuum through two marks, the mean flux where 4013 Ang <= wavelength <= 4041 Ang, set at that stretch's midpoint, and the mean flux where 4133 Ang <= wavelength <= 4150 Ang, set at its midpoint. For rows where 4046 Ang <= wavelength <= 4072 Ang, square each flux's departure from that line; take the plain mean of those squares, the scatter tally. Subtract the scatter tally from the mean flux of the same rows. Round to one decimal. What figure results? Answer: 8.4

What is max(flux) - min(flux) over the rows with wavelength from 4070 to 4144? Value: 3.44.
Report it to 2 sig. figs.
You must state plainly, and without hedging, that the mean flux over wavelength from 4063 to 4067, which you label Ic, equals 8.8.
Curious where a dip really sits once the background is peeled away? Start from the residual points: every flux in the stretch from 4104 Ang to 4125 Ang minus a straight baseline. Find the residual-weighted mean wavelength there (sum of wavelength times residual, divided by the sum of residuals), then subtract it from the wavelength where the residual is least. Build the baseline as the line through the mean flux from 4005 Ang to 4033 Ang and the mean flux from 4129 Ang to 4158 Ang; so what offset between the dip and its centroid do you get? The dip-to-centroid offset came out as -5.3 Ang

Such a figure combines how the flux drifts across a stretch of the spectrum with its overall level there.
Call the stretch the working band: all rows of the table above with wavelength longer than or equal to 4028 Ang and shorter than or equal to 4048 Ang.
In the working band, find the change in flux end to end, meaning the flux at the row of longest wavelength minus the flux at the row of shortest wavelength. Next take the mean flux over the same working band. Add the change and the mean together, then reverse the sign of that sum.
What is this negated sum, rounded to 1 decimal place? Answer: -9.0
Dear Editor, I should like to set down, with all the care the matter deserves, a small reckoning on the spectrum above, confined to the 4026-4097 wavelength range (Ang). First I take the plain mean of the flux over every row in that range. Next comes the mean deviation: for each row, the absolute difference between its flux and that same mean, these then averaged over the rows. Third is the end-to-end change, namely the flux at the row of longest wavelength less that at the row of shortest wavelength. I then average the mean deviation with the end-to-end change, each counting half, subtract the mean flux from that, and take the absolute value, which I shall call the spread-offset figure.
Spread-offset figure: 9.1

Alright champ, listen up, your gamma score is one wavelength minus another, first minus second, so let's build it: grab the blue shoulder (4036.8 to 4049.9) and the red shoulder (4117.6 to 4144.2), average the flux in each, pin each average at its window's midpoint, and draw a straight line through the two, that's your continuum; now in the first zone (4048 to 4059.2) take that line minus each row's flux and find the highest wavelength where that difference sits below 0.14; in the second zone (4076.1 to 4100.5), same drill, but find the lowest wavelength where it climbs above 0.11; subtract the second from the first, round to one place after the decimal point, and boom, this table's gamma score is -26.2 Ang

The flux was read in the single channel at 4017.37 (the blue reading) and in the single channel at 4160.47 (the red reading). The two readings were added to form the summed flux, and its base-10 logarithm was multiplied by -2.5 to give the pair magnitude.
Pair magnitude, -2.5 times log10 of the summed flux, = -3.13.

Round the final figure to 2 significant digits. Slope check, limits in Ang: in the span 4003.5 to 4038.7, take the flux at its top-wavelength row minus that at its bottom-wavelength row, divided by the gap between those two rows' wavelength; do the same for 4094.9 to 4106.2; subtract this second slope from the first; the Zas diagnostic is 0.12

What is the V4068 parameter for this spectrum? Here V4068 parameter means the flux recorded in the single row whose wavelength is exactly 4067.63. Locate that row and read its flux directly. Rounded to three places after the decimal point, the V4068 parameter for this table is 8.696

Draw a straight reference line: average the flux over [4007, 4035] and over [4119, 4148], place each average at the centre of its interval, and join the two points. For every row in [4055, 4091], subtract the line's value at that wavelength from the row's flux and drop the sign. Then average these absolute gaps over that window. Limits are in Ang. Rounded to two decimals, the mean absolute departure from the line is 0.37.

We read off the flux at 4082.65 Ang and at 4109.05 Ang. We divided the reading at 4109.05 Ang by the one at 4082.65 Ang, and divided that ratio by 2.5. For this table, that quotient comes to 0.375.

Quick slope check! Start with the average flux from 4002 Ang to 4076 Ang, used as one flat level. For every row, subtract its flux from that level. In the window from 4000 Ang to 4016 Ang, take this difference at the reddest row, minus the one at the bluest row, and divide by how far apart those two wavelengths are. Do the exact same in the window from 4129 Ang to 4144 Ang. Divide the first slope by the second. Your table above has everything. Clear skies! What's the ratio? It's -1.3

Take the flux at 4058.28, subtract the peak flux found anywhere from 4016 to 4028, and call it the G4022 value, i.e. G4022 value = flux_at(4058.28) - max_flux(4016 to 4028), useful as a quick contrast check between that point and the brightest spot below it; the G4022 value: -1.46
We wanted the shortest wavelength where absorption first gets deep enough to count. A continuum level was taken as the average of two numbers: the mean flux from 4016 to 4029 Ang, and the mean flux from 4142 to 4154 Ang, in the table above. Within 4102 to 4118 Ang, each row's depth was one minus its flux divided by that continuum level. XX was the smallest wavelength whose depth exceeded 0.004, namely 4103.38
